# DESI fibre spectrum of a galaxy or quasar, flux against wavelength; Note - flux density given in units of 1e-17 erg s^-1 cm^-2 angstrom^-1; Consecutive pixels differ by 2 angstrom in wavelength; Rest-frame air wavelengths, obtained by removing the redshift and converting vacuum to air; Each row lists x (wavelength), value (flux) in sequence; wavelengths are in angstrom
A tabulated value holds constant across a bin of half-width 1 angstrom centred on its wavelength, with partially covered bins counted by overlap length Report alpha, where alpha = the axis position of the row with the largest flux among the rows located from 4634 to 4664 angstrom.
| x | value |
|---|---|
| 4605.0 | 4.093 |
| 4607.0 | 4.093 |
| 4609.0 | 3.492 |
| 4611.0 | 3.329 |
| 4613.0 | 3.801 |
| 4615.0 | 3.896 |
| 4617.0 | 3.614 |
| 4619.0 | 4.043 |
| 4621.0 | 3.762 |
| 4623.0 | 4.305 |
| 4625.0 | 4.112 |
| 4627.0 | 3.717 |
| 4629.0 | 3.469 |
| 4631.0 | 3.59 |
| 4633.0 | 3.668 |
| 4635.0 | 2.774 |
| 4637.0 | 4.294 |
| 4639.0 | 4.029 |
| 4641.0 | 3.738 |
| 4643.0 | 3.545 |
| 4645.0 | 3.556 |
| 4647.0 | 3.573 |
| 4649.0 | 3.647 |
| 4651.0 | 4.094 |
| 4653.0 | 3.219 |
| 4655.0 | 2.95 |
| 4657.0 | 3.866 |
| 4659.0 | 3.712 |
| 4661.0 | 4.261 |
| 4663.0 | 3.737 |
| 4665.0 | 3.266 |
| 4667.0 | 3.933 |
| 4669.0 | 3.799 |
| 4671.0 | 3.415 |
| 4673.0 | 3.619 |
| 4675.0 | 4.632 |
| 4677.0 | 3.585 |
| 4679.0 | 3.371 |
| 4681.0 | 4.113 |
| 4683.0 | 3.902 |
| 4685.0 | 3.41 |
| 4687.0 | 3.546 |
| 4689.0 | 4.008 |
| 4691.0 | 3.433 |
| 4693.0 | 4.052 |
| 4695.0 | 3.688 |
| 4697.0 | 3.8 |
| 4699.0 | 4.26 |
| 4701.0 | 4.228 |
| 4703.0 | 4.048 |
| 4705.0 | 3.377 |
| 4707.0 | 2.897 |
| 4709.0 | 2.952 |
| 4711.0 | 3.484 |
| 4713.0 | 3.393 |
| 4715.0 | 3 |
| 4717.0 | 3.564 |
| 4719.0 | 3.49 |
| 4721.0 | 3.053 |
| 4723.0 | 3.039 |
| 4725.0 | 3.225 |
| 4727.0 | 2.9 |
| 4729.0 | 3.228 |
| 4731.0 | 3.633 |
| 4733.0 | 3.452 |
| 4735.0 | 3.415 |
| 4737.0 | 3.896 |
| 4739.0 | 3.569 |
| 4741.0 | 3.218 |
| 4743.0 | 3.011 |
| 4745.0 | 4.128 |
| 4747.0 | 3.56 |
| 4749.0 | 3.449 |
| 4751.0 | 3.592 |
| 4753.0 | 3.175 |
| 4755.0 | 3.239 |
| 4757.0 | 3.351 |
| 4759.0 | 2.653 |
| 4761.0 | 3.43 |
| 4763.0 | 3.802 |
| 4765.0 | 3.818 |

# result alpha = 4637.0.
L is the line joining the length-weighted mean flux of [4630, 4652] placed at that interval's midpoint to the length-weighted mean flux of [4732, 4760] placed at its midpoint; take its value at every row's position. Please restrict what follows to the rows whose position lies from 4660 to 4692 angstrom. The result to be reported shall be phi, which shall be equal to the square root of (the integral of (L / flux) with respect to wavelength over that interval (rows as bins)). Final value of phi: 5.558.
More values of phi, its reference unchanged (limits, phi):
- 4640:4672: 5.679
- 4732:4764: 5.659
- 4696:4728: 5.765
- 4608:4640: 5.676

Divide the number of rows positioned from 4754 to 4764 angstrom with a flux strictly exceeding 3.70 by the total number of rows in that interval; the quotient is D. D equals 0.2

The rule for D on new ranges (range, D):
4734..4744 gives 0.2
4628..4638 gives 0.2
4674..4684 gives 0.6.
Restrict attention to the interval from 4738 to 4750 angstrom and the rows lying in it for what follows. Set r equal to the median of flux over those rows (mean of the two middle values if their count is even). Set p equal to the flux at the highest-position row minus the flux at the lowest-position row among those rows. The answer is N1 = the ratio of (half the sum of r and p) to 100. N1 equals 0.0169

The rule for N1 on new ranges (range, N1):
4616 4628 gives 0.0200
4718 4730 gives 0.0144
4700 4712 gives 0.0134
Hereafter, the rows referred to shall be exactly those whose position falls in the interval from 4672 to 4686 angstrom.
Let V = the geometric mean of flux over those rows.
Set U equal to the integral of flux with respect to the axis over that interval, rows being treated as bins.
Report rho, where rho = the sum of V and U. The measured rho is 57.0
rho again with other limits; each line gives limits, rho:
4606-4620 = 56.3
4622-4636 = 54.9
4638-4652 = 56.1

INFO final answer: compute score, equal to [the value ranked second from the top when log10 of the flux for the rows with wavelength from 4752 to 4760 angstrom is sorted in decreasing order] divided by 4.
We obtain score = 0.128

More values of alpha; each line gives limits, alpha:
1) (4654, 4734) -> 4675.0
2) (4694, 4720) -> 4699.0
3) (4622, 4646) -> 4623.0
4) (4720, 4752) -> 4745.0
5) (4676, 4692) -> 4681.0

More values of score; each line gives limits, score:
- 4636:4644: 0.151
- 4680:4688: 0.148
